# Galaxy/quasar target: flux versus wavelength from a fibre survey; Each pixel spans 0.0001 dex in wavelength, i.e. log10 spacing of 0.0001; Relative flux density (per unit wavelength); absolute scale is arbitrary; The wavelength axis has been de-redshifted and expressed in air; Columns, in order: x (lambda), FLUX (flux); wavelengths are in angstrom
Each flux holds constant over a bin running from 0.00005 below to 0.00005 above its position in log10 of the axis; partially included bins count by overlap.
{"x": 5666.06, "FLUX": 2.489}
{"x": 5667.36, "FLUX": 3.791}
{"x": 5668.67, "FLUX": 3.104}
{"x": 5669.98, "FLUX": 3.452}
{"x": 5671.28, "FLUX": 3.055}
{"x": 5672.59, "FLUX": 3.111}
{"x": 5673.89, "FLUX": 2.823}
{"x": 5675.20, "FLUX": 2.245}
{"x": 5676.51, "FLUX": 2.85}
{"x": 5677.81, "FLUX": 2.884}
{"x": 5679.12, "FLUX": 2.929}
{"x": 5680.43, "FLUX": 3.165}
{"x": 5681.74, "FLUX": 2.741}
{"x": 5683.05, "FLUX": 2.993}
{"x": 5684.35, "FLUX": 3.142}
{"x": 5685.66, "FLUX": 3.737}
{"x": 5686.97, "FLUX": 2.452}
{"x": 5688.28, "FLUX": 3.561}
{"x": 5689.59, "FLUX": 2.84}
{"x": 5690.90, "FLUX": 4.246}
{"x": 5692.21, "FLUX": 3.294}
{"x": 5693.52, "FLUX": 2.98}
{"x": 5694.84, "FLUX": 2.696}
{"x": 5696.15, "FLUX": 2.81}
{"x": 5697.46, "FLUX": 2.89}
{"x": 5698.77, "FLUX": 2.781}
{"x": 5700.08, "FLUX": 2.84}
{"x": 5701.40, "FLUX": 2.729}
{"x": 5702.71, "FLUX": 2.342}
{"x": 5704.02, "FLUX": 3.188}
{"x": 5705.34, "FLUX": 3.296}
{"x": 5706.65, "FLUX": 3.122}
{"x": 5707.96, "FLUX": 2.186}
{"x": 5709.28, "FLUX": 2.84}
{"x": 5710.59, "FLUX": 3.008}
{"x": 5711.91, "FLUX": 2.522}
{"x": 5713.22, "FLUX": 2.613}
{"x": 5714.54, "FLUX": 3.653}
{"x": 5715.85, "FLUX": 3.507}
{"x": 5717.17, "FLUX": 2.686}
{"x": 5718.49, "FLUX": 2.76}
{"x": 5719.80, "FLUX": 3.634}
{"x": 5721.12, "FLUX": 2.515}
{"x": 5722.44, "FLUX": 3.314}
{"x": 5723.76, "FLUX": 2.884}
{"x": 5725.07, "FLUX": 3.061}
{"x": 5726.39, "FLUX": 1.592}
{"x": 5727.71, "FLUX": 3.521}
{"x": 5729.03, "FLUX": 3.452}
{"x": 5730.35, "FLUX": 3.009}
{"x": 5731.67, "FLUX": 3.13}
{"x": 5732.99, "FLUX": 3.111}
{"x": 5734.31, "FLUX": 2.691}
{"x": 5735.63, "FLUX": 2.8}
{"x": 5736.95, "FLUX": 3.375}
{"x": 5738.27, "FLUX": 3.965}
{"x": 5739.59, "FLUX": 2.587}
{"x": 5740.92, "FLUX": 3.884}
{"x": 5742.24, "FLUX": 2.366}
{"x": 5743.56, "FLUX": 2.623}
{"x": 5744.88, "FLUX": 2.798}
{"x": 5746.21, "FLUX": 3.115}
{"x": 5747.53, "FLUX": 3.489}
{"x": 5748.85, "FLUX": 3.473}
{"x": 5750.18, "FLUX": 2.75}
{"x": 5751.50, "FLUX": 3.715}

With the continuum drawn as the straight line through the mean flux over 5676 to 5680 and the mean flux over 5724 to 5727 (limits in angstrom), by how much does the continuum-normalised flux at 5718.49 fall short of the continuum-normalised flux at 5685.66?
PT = 0.2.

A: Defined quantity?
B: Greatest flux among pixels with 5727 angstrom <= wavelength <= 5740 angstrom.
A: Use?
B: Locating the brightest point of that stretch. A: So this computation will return 3.965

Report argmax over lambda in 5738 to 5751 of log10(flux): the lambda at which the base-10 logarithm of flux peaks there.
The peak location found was 5738.27 angstrom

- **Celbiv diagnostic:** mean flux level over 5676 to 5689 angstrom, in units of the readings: 3.05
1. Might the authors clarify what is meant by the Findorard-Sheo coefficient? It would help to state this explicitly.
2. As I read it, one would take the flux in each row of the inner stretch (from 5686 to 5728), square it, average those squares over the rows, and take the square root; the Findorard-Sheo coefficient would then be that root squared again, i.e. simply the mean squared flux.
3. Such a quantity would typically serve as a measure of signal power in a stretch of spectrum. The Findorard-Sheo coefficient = 8.9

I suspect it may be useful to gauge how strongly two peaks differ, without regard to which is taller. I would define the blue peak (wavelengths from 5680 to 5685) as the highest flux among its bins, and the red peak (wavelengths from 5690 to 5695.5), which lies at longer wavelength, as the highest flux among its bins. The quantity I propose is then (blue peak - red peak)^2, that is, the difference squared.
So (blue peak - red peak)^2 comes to 1.2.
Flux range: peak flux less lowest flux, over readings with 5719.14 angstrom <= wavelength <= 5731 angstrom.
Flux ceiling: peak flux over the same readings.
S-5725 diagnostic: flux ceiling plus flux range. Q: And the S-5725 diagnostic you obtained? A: 5.7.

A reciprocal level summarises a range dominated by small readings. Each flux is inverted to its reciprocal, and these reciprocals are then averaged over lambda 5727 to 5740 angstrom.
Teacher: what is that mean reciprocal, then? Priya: 0.321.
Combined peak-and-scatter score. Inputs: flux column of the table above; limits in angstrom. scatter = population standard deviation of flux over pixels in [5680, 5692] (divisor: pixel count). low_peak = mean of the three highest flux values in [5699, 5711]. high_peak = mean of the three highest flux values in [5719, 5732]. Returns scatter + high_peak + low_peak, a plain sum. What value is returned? 7.26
